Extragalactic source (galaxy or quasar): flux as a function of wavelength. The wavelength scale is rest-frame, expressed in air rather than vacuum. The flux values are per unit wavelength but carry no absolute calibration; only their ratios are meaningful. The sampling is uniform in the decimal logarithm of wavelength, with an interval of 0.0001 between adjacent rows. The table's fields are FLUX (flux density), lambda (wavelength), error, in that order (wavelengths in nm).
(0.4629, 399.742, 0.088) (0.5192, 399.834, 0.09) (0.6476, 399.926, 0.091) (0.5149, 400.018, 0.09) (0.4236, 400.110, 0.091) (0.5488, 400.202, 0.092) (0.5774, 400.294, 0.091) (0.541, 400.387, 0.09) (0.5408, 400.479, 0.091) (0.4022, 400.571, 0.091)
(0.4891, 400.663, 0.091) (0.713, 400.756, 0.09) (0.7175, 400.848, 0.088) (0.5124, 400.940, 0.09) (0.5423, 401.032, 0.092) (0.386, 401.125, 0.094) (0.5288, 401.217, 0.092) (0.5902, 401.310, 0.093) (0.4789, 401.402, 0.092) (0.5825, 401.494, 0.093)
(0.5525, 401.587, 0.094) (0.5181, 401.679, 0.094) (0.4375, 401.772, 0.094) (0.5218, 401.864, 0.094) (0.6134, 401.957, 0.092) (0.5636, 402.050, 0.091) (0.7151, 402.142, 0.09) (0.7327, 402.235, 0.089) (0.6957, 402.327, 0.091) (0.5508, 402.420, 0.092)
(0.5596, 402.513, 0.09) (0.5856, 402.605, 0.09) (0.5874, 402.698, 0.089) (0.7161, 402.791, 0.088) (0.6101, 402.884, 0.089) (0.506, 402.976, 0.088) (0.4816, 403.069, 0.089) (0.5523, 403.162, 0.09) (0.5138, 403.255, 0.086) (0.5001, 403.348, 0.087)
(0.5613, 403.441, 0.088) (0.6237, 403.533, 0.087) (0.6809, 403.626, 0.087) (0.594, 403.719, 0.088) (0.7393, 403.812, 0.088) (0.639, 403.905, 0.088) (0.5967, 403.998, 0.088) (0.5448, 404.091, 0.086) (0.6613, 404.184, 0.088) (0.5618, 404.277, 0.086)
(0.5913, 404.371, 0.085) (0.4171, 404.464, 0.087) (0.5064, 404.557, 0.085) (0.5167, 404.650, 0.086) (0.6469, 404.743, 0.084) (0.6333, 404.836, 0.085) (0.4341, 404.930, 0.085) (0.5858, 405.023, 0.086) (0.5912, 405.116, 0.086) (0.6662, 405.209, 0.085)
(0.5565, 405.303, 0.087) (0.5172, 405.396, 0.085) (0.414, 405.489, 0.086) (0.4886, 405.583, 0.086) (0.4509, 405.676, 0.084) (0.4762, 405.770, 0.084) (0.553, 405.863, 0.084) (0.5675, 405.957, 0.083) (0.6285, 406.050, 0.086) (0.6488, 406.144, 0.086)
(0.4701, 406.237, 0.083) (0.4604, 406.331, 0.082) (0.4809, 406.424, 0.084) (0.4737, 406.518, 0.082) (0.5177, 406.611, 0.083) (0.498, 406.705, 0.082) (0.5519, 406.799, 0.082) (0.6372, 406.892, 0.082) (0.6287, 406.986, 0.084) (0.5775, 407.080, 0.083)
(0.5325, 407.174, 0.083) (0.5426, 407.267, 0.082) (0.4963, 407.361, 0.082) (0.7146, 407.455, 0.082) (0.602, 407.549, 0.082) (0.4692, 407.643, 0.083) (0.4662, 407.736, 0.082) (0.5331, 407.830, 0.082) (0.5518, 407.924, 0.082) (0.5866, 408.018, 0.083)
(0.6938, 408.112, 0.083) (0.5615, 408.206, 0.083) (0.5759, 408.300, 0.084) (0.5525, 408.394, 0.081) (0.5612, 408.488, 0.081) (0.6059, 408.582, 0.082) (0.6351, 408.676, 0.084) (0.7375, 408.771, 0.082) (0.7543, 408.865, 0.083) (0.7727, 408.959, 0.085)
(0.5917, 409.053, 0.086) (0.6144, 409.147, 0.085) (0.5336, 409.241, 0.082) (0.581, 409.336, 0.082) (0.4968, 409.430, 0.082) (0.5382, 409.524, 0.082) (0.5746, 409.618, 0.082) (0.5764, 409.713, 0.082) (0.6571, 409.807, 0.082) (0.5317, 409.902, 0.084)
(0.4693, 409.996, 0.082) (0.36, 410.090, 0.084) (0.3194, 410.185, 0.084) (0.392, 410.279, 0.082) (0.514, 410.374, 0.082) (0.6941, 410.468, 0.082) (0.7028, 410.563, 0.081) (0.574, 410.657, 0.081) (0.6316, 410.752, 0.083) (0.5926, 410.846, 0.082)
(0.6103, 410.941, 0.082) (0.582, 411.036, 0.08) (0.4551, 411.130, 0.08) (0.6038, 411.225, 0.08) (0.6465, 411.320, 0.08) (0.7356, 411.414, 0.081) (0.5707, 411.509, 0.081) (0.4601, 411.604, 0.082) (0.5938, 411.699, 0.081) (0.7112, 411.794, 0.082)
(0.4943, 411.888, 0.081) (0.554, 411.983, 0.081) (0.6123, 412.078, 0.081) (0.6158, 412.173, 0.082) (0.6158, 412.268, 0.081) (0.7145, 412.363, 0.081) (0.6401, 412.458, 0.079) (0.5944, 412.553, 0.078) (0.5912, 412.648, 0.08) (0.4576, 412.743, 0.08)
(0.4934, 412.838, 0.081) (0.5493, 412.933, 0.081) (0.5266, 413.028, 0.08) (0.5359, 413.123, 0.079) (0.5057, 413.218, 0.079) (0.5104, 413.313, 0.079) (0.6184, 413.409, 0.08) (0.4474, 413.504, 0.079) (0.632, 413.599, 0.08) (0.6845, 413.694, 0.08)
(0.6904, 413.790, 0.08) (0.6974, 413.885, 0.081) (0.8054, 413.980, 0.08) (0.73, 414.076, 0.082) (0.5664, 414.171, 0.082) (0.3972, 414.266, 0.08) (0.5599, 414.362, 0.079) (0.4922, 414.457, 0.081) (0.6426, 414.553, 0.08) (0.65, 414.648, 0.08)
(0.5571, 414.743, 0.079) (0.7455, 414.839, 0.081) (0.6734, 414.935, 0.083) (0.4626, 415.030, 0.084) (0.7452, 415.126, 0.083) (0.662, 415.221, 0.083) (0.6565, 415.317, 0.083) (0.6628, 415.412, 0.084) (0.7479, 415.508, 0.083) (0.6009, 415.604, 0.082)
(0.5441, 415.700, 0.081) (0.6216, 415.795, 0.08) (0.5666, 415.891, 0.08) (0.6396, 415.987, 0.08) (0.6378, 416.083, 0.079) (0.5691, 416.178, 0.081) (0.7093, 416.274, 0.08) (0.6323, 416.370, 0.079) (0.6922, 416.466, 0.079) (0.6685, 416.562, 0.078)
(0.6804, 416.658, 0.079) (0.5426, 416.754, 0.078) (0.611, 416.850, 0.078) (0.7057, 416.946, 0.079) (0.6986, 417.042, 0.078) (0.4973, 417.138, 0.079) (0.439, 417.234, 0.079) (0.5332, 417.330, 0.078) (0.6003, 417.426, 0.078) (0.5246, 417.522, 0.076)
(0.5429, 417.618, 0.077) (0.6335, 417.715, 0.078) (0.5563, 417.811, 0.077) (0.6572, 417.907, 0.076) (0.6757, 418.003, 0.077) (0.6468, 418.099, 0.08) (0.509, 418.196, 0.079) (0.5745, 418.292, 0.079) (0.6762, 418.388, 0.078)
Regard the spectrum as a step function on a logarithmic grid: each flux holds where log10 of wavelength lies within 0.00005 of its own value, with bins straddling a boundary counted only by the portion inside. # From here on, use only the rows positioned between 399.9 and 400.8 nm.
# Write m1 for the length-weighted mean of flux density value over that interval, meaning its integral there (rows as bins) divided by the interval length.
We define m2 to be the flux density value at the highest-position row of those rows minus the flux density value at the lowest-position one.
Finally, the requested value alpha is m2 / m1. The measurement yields 0.12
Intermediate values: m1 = 0.537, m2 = 0.07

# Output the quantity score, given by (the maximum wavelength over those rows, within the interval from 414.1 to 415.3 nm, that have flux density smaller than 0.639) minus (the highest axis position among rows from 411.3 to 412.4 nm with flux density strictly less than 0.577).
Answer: 3.05 nm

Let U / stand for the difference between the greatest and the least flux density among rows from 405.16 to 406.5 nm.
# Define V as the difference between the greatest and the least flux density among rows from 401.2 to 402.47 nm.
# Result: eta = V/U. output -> 1.2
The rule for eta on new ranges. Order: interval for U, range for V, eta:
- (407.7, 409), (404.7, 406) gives 0.8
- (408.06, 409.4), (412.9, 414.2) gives 1.5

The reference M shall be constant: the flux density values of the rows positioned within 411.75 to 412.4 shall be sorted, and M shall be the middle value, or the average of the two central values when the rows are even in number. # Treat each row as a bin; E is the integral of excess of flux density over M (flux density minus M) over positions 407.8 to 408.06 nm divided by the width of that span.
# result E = -0.058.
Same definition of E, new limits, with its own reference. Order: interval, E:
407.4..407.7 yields -0.028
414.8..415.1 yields 0.016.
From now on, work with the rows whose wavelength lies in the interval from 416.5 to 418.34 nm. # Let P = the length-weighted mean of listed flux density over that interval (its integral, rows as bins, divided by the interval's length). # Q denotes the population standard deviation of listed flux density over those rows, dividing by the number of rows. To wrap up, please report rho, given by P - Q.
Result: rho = 0.520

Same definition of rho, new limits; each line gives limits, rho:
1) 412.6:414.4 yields 0.475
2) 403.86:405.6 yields 0.480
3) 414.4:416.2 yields 0.548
